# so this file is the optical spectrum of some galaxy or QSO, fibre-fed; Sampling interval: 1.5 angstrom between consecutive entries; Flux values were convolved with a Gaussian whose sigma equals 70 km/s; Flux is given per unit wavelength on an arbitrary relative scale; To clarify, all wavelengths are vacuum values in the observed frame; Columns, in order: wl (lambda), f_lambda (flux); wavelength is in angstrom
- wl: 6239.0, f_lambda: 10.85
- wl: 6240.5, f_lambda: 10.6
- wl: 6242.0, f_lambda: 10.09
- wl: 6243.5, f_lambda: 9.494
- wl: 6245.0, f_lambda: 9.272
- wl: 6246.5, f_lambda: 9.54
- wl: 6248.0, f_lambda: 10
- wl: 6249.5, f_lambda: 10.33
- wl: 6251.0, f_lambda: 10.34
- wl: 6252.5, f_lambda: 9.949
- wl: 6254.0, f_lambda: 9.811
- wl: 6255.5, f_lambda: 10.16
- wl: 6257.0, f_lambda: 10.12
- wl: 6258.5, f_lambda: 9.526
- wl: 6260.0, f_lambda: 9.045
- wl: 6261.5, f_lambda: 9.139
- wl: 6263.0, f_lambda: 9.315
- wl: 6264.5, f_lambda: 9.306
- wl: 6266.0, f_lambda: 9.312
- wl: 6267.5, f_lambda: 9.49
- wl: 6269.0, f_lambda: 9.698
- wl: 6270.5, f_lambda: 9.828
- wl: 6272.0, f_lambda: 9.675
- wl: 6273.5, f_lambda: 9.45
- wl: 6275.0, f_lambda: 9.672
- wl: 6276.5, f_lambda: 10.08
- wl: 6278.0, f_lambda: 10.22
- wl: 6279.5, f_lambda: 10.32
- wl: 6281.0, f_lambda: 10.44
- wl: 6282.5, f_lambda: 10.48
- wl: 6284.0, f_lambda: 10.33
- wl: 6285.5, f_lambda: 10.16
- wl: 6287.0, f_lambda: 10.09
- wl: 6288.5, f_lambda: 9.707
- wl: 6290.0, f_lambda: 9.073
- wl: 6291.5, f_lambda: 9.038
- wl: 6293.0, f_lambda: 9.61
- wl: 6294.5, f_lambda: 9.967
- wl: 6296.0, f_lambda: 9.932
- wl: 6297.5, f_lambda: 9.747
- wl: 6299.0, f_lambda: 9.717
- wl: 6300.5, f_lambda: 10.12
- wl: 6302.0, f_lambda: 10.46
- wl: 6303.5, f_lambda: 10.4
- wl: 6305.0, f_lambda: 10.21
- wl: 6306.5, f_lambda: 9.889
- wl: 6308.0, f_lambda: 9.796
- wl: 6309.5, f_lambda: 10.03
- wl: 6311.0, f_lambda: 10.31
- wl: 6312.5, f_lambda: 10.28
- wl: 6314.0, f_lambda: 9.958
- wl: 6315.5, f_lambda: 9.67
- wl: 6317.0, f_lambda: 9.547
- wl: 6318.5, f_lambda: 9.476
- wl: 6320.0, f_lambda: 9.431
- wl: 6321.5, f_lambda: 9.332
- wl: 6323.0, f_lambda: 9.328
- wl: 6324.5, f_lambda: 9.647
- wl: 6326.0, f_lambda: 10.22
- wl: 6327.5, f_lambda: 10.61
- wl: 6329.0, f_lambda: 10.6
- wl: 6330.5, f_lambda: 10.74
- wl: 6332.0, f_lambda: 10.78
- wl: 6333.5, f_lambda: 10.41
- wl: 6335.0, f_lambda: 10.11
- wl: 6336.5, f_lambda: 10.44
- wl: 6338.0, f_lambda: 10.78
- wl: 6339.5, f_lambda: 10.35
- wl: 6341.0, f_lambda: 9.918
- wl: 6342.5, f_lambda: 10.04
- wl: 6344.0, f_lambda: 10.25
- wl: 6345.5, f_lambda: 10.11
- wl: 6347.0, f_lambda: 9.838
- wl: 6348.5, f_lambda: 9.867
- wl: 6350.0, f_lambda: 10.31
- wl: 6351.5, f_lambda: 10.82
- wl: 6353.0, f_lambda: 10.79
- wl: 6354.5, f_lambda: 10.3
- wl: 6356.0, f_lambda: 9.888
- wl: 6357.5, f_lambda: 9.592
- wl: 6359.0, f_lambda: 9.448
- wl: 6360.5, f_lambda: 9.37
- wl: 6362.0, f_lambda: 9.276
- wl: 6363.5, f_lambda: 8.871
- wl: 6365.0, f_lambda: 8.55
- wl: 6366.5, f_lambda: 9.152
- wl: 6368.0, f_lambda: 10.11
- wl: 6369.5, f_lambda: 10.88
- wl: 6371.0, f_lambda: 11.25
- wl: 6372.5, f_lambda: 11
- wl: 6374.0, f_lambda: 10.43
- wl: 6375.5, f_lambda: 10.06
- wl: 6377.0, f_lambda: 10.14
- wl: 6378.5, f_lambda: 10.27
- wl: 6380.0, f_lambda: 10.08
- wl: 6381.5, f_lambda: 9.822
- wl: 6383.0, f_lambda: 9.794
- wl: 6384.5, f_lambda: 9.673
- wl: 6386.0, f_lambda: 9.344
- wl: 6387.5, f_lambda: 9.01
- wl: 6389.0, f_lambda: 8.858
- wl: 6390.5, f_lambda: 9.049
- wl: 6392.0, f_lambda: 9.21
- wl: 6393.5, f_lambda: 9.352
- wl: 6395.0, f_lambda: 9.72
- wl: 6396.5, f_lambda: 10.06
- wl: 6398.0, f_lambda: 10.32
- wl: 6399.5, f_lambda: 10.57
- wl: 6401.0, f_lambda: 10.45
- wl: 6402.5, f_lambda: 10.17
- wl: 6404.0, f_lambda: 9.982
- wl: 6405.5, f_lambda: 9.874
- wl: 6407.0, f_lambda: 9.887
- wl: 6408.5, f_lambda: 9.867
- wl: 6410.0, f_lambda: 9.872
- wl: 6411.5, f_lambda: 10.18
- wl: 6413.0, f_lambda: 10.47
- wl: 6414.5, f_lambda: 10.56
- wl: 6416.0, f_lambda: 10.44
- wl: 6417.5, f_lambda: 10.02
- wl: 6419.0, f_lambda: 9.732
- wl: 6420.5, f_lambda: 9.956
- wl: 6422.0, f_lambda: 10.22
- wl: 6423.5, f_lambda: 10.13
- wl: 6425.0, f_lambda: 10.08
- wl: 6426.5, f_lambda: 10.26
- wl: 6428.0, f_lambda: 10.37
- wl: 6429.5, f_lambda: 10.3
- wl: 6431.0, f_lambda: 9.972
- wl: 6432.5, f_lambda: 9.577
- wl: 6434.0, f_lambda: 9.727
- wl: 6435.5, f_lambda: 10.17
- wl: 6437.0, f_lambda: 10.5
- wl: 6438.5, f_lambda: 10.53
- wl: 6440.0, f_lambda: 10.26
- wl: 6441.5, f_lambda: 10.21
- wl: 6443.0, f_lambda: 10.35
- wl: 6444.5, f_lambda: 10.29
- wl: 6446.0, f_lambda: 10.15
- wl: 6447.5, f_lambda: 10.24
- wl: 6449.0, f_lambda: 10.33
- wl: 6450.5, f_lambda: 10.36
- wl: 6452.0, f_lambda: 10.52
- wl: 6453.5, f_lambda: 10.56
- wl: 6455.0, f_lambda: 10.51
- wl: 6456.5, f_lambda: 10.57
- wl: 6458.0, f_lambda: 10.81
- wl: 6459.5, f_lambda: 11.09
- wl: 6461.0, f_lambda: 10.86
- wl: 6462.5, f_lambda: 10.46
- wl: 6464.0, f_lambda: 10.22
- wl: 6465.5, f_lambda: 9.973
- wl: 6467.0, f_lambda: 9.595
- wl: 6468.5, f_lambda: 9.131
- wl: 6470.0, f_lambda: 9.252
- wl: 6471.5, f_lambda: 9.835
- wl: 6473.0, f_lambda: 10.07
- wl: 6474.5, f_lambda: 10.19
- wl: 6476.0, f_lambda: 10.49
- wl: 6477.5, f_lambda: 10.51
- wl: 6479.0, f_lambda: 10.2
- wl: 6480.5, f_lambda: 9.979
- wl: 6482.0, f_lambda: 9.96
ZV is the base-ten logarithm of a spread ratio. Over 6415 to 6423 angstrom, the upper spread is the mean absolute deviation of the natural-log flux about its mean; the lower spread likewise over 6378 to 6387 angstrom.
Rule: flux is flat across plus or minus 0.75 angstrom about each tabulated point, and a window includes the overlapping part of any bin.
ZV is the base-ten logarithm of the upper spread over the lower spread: -0.06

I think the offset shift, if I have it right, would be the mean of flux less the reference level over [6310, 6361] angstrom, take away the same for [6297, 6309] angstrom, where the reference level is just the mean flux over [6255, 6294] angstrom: 0.03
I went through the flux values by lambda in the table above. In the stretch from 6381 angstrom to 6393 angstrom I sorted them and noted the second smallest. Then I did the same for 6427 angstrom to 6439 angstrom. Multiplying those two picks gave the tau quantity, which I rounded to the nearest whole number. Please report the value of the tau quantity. 88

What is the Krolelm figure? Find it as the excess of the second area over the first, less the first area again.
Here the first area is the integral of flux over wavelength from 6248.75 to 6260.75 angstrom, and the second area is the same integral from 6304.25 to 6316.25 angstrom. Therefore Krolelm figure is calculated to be -118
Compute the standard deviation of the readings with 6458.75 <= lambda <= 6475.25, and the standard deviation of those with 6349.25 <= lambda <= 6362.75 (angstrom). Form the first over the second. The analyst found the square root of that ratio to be 1.01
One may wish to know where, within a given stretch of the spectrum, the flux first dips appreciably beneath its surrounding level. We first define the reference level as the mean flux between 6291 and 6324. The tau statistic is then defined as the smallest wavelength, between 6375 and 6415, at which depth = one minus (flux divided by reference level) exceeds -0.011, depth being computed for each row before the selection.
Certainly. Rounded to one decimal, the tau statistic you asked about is 6381.5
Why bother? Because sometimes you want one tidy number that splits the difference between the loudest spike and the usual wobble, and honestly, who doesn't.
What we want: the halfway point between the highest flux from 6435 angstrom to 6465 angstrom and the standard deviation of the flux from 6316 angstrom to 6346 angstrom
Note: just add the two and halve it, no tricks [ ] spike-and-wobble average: 5.79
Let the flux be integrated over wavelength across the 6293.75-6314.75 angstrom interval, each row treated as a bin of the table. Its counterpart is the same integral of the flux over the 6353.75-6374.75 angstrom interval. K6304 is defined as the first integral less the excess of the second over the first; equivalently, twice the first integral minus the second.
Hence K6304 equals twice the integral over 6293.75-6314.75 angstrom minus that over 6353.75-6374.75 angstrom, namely 215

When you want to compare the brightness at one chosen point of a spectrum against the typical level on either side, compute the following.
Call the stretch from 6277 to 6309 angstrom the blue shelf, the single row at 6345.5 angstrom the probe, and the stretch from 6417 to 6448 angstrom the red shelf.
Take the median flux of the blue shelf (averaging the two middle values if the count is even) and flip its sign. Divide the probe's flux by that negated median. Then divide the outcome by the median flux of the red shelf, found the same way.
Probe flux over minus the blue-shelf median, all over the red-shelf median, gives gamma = -0.098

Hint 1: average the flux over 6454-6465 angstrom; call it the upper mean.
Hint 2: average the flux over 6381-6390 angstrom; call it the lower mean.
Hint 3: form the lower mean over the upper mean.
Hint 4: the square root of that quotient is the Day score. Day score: 0.94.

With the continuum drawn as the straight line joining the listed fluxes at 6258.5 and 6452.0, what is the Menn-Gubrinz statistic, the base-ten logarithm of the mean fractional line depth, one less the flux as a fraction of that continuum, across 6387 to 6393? -0.9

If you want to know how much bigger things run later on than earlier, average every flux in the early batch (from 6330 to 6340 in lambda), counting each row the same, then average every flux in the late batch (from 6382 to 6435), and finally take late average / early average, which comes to 0.943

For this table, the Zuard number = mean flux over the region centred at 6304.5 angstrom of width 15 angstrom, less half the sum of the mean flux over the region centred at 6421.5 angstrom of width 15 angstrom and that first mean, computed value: -0.05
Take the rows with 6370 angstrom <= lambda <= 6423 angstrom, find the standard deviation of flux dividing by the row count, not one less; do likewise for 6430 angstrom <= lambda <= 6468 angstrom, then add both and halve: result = 0.44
